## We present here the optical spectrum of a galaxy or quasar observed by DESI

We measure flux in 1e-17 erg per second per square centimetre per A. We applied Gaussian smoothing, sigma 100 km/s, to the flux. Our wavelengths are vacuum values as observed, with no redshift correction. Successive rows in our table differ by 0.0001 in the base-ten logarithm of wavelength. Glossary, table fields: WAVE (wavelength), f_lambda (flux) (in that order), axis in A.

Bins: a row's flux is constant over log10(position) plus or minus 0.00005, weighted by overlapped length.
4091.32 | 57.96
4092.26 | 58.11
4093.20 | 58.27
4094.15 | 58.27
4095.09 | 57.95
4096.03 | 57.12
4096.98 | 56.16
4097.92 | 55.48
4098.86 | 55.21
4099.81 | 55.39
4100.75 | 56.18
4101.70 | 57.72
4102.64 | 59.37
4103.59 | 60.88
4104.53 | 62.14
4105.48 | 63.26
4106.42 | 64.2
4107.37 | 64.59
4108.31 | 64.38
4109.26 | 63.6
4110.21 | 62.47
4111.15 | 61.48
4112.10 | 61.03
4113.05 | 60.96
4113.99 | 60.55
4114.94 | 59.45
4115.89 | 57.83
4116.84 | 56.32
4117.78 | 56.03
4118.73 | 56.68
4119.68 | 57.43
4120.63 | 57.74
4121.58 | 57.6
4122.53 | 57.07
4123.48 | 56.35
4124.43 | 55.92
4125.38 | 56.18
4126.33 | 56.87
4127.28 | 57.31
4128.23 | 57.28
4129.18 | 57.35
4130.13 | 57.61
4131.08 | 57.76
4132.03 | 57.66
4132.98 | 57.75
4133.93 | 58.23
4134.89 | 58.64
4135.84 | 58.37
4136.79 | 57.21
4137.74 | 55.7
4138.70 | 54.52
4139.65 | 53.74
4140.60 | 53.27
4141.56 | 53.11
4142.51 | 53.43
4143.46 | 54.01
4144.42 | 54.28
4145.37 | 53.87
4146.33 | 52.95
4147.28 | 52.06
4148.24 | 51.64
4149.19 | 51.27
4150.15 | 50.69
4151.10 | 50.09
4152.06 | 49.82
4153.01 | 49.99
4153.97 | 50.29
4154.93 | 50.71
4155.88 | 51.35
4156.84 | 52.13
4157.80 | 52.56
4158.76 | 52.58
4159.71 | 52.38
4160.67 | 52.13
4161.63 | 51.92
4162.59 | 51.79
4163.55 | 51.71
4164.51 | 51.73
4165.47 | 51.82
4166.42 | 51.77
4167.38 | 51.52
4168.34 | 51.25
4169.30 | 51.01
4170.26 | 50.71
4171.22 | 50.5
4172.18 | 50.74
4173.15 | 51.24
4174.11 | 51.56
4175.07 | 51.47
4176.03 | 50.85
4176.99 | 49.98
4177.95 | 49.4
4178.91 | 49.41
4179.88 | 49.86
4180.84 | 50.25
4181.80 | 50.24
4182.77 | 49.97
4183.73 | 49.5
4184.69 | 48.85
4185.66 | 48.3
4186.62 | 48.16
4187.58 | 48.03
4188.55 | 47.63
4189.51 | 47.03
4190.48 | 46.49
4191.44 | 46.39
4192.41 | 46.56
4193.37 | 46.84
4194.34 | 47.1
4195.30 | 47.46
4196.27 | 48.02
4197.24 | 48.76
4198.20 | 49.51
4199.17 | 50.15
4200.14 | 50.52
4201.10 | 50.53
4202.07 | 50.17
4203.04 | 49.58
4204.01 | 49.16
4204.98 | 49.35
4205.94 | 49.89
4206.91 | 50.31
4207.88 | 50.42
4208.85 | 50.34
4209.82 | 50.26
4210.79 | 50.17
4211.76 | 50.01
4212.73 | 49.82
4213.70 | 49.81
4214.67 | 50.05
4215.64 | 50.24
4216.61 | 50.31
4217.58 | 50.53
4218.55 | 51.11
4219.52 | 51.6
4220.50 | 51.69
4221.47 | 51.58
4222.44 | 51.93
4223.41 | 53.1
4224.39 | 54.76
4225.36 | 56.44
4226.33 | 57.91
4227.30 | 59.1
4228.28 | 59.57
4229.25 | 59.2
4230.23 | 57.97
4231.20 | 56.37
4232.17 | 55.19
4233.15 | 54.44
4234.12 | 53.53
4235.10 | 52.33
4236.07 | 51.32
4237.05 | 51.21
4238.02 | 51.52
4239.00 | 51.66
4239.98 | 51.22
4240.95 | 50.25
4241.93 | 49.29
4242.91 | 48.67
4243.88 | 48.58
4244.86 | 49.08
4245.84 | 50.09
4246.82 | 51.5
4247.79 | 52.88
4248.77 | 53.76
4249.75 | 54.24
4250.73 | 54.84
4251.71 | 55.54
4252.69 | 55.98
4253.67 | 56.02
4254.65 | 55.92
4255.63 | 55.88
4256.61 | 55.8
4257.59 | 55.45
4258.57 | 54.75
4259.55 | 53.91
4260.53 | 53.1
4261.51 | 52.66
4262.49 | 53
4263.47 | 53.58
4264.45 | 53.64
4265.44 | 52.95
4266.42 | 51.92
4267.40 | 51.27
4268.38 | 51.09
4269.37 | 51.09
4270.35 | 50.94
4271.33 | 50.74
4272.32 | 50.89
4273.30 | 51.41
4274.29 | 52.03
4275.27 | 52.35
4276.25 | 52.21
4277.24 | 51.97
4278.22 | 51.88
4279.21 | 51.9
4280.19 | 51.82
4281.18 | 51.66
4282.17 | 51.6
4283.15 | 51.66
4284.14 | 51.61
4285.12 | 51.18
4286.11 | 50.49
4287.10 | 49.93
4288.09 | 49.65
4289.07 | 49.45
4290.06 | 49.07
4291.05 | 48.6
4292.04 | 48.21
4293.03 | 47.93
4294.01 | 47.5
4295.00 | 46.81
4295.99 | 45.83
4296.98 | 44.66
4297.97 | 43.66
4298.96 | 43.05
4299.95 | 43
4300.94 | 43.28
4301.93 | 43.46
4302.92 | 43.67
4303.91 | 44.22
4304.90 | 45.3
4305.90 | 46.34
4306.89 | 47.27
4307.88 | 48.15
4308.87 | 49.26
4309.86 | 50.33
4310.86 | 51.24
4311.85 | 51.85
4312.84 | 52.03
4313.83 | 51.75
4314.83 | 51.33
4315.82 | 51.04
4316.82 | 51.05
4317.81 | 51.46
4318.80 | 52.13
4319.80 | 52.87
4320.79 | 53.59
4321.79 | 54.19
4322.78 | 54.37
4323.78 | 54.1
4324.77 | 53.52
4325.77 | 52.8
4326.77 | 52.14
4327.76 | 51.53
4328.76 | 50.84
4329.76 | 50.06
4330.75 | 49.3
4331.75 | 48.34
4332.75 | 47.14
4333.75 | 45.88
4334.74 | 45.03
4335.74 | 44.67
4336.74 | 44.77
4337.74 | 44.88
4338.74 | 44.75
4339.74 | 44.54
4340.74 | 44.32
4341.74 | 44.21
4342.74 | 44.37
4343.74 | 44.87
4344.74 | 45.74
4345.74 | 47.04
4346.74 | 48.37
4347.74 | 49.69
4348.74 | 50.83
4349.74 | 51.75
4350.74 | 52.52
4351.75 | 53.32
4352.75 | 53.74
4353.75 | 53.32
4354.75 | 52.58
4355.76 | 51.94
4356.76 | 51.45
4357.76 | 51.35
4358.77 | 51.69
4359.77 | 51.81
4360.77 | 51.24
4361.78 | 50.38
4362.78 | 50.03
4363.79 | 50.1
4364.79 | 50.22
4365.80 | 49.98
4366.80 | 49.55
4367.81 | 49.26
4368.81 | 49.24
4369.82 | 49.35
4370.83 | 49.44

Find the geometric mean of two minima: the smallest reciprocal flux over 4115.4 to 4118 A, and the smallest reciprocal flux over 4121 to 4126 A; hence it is 0.0173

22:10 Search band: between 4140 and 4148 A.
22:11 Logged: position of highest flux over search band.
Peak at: 4144.42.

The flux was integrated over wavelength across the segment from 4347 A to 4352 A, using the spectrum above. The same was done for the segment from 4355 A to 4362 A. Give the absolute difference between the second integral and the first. 103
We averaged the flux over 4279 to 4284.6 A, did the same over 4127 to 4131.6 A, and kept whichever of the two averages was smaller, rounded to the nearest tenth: 51.7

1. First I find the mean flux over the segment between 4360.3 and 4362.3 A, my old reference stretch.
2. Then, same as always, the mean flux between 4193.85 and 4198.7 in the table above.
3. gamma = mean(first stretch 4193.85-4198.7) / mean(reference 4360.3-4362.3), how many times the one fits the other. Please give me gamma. 0.95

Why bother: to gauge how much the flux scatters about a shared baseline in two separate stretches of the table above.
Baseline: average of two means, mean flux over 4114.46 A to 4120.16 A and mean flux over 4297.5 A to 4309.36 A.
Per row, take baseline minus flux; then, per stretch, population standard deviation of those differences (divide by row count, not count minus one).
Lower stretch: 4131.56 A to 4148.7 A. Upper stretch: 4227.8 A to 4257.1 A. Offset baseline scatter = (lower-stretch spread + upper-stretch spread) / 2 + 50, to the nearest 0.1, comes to 52.6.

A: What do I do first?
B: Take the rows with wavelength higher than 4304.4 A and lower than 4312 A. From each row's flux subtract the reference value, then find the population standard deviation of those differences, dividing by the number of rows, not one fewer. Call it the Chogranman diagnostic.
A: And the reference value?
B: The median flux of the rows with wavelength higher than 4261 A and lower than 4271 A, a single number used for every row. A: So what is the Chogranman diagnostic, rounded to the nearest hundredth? 2.20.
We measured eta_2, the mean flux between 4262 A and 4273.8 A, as 51.9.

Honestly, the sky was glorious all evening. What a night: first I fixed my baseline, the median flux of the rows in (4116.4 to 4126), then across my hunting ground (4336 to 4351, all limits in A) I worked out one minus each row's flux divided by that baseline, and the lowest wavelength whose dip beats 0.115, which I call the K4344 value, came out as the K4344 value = 4336.74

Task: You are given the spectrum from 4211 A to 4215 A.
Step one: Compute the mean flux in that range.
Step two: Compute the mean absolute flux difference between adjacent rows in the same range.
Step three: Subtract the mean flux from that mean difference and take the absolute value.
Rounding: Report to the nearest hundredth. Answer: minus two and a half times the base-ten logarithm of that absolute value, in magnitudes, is -4.24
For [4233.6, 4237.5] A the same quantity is -4.28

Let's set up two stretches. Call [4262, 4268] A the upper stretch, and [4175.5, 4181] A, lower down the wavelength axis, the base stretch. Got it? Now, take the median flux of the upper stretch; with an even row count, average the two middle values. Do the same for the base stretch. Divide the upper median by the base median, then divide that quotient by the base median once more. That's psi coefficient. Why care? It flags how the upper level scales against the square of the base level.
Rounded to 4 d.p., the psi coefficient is 0.0213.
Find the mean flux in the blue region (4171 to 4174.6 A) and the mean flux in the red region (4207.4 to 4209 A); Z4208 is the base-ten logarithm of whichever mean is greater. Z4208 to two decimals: 1.71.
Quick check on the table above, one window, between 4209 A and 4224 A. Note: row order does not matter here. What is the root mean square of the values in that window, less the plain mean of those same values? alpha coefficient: 0.01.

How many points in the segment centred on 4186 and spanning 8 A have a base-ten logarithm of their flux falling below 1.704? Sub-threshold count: 8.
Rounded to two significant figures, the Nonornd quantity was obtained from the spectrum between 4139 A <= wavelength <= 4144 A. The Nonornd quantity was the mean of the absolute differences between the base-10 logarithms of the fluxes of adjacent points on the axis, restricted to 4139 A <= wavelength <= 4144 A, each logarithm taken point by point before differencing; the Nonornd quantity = 0.0031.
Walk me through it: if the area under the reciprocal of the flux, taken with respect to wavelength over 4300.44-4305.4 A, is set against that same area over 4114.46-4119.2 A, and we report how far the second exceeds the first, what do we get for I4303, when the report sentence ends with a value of -0.030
